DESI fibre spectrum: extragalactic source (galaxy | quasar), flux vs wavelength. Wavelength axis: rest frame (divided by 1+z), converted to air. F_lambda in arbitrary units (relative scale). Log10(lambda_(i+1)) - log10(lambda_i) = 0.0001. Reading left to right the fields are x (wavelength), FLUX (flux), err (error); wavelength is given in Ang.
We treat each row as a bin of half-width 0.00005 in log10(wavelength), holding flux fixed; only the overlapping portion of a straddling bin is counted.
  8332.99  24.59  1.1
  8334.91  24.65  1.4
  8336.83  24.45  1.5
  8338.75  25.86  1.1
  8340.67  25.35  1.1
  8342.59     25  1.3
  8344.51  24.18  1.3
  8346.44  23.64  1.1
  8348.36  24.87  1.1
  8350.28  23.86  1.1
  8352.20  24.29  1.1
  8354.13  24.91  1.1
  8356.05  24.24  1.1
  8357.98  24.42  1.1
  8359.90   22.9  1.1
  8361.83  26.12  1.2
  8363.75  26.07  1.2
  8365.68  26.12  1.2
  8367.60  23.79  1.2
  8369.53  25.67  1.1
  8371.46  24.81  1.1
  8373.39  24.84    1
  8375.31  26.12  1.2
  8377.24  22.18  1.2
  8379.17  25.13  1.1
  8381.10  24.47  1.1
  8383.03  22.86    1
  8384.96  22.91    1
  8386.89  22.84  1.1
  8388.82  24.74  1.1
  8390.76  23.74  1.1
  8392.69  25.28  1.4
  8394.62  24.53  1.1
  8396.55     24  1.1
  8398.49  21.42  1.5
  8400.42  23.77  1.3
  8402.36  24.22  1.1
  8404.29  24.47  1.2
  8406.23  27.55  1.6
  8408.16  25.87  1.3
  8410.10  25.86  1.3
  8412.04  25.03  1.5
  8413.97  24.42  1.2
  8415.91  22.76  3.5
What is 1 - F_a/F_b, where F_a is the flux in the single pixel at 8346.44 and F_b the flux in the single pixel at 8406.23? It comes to 0.14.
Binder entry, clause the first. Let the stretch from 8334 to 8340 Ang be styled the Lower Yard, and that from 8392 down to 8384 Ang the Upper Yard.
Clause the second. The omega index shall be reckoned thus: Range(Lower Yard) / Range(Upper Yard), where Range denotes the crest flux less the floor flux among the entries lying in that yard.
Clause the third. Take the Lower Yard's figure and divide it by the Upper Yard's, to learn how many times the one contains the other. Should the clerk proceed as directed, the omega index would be 0.74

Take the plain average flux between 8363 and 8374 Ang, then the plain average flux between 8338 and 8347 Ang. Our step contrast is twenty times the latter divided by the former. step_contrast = 19.7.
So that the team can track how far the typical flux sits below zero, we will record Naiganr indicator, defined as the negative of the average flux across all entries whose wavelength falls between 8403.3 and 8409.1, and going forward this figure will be -26.0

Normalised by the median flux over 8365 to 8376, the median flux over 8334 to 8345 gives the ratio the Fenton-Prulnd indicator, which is 0.98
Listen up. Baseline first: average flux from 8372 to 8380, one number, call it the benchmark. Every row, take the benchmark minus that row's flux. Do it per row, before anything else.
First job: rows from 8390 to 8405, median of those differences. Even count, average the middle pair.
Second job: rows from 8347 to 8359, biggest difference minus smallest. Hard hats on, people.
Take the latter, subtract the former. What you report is 0.6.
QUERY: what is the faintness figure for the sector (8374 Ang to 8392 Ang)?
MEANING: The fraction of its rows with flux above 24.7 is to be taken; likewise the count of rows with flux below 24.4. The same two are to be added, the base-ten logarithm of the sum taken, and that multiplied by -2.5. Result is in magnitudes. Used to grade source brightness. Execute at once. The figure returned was -1.82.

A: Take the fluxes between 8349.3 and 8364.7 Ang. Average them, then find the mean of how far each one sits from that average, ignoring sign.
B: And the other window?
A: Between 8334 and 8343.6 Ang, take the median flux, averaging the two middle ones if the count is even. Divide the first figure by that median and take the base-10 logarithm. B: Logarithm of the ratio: -1.482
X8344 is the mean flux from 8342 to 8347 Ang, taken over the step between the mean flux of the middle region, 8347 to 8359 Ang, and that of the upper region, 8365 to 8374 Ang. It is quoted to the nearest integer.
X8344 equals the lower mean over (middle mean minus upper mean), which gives -40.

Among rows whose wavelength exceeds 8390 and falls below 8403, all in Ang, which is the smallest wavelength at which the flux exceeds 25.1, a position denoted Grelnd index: 8392.69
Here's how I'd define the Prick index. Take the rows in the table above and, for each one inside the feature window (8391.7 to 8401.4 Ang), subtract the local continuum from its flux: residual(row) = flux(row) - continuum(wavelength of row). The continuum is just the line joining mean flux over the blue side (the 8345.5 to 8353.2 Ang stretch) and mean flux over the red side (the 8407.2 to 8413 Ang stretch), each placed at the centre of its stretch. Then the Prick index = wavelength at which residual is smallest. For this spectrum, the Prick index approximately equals 8398.49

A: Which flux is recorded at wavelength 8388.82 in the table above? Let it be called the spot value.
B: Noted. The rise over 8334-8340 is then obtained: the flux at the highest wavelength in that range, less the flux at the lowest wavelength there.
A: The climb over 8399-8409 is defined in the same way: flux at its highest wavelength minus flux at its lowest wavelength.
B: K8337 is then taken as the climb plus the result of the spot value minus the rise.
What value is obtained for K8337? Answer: 25.6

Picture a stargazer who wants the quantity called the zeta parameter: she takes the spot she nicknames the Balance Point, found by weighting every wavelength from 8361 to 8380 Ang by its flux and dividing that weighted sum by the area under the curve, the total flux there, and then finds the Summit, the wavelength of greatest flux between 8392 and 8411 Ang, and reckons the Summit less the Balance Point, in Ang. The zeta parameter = 35.9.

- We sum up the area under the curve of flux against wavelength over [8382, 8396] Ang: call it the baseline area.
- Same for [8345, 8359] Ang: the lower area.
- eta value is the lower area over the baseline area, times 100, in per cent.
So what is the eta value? 102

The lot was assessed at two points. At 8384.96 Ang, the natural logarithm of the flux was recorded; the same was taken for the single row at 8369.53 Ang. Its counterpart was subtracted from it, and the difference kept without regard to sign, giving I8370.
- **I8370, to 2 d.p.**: 0.11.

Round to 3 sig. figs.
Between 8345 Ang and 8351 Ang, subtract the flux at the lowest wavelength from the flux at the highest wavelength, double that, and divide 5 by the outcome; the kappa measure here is 11.4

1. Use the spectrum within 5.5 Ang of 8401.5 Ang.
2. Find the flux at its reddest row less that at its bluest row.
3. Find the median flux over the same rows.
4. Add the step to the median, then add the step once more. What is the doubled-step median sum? 31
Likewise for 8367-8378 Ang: 22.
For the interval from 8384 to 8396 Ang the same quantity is 27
